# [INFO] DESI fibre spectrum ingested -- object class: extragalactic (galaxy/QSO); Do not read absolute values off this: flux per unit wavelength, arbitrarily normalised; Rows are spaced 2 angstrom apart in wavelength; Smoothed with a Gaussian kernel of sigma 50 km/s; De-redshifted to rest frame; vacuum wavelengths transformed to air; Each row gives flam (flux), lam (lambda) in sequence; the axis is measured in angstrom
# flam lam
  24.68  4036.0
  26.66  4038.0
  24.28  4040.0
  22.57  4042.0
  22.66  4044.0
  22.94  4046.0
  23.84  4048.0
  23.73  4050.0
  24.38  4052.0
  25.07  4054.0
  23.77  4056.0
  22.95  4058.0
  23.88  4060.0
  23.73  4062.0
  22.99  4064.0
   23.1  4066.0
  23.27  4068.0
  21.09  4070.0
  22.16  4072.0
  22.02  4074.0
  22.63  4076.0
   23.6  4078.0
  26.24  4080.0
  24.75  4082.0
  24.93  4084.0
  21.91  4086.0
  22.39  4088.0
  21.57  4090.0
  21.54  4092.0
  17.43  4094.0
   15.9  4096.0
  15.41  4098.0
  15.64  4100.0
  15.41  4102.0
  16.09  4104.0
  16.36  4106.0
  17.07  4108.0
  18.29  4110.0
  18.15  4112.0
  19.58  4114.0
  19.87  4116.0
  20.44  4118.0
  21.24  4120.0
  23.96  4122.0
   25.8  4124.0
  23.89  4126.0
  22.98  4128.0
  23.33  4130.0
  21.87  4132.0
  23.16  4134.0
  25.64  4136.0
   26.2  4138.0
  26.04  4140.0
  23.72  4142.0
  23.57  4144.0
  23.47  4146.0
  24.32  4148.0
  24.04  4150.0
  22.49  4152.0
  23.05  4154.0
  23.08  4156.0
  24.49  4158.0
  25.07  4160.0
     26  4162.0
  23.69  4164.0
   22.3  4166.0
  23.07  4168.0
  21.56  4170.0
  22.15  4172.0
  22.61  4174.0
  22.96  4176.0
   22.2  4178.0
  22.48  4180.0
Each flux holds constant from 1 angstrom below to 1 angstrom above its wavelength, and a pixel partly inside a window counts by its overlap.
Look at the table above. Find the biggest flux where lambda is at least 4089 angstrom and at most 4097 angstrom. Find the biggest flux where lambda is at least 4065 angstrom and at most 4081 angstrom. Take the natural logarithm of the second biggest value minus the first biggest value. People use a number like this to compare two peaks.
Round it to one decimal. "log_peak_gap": 1.5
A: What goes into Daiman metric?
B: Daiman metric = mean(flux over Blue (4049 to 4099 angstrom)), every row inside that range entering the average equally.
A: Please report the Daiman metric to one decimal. 22.4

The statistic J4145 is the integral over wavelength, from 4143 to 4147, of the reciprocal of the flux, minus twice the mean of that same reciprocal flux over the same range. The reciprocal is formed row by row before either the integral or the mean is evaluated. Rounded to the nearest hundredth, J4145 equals 0.09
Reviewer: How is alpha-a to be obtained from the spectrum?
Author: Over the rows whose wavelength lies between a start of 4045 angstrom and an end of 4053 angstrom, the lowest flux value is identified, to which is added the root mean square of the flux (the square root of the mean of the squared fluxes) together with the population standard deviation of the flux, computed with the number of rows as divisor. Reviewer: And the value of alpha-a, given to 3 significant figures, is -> 47.2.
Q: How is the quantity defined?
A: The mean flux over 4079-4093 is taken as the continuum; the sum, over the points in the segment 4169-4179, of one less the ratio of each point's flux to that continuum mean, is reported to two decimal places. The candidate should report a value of 0.22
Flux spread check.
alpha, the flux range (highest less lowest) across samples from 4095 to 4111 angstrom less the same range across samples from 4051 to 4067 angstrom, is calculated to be 0.8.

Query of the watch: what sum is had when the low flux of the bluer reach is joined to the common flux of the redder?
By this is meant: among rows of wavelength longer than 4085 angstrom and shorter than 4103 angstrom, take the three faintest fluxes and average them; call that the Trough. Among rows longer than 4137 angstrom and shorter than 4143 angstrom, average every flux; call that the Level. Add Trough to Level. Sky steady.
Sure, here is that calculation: 41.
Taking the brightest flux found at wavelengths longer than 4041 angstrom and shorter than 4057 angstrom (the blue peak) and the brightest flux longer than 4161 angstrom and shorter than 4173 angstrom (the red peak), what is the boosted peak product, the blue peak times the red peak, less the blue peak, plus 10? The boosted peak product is 637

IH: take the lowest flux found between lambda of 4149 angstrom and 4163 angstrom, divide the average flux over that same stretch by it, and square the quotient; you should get 1.14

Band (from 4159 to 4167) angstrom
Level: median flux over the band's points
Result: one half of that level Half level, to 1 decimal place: 12.2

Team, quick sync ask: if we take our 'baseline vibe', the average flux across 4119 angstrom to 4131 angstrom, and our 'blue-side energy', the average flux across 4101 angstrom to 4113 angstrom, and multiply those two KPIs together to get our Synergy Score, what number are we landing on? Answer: 398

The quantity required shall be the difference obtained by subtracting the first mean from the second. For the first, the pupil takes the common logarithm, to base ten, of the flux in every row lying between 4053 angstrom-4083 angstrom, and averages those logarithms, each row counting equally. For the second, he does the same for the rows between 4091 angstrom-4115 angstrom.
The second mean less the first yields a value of -0.13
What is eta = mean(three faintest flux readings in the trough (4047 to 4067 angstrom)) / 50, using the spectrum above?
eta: 0.46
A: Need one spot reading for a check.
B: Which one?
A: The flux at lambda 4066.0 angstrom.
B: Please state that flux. 23.1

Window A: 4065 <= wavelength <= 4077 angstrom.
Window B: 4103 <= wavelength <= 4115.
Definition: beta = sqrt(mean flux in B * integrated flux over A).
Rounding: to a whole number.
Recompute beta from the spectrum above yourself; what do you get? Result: 69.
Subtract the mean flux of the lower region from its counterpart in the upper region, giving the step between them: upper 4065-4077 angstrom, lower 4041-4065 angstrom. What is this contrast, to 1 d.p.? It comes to -1.2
